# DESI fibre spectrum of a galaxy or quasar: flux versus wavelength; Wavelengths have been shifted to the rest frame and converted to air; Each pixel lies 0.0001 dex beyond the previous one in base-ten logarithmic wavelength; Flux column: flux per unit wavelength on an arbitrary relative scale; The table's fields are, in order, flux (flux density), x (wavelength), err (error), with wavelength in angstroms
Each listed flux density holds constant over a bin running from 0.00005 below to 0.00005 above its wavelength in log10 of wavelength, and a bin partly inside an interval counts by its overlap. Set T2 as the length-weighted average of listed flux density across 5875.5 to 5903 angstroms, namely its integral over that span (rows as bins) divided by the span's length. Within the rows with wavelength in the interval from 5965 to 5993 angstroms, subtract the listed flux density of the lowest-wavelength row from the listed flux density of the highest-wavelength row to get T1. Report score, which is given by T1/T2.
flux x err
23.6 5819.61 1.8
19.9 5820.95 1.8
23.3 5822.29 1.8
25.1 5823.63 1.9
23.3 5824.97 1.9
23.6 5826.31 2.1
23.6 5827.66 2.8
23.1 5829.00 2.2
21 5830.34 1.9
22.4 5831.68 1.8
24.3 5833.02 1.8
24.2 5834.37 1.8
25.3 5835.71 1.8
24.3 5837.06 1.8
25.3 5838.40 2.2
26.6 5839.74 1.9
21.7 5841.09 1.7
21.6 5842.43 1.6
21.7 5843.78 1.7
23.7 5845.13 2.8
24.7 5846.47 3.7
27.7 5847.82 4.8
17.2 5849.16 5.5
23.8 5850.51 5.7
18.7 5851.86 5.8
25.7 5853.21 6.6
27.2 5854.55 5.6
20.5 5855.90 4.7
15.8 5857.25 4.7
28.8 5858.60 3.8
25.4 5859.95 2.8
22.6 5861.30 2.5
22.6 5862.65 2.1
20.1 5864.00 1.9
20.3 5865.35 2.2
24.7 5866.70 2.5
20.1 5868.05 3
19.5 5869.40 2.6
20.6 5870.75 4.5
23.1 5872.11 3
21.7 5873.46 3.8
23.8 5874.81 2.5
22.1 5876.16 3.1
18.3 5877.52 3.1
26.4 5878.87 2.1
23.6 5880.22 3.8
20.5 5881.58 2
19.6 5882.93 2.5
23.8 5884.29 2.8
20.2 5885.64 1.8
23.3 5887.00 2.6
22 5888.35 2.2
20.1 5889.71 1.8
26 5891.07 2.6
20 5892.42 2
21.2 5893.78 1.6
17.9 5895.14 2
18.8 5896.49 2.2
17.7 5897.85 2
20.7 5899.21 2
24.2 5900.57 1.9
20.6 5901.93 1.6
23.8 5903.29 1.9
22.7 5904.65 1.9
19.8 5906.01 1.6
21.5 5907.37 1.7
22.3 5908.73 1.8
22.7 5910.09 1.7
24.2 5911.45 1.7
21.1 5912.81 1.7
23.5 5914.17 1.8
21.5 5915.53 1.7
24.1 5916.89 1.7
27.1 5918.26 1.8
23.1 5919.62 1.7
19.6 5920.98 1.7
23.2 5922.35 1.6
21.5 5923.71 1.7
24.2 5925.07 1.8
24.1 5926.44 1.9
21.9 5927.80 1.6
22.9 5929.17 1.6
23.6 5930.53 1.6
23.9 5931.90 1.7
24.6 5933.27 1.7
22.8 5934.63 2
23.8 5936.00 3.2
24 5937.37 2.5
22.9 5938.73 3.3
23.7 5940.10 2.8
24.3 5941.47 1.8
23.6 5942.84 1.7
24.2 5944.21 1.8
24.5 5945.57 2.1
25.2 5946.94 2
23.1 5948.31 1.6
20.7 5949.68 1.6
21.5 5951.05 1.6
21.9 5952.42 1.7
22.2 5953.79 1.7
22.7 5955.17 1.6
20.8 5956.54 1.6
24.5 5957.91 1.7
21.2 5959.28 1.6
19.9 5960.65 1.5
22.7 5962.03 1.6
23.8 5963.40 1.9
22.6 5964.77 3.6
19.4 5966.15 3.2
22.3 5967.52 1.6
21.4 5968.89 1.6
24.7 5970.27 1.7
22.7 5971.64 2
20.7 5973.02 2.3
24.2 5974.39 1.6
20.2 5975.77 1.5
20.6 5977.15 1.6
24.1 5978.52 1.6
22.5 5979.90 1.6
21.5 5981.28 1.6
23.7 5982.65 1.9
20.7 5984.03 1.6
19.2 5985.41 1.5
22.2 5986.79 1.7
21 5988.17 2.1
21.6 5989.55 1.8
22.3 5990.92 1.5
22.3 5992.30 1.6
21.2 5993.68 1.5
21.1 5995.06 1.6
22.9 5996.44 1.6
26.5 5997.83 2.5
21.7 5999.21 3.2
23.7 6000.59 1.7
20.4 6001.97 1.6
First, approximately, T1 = 2.9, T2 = 21.4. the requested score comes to 0.136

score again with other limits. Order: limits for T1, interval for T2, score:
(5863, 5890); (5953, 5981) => 0.000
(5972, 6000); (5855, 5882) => 0.045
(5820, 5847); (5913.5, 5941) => 0.206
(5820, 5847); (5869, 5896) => 0.221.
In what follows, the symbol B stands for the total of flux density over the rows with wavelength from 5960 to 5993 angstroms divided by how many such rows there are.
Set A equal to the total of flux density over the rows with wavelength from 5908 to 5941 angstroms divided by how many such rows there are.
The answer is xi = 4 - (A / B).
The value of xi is 2.94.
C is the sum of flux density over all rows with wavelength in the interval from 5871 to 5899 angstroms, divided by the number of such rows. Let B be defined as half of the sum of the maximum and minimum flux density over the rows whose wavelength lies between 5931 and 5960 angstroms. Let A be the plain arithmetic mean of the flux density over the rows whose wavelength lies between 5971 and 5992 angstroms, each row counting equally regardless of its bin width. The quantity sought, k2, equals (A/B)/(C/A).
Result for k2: 0.96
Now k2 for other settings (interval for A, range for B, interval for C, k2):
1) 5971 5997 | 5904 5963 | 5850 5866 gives 0.90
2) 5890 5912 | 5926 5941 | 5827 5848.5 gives 0.83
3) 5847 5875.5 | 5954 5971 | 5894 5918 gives 1.05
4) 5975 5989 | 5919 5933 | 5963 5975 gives 0.95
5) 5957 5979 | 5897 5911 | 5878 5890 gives 1.06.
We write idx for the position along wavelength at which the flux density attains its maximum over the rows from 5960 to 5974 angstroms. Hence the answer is 5970.27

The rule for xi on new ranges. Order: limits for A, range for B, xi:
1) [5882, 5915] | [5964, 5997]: 3.01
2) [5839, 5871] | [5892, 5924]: 2.96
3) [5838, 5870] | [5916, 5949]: 3.04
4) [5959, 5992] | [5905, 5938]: 3.05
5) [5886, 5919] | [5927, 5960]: 3.05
